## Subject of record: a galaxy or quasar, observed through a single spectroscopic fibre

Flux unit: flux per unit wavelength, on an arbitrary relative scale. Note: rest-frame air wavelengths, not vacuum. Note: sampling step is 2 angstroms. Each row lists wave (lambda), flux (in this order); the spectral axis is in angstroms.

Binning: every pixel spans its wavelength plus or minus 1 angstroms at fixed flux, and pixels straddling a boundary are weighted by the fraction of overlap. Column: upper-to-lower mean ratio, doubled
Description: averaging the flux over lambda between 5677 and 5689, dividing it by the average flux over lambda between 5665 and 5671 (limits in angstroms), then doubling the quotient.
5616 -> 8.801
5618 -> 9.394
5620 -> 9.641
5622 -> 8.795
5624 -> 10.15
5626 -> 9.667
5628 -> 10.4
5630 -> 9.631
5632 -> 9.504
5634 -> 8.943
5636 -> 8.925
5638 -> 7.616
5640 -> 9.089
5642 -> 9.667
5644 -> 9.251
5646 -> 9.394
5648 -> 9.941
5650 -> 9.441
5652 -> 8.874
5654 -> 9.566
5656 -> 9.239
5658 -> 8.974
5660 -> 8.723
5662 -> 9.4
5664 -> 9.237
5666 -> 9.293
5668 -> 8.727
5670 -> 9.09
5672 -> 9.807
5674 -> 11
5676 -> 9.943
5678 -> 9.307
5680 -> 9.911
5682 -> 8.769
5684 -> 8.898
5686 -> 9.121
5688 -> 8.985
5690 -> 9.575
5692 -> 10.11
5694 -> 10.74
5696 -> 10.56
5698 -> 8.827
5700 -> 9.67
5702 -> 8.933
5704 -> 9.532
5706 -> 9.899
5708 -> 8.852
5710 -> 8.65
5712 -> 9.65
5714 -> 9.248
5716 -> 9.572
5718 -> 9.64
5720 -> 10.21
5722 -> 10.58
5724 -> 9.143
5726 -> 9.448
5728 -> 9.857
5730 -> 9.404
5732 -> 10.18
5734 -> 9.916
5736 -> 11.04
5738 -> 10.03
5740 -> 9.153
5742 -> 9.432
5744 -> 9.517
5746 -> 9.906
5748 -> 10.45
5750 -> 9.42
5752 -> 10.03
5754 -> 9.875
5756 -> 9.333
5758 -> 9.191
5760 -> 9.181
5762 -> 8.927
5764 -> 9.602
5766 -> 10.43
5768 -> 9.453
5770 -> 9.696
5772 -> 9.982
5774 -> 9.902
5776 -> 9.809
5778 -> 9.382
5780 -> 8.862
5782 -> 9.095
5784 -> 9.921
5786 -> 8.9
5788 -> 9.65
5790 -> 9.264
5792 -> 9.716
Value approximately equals 2.03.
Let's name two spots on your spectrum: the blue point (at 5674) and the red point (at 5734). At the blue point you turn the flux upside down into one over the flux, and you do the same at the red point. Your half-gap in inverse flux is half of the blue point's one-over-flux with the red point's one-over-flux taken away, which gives -0.0050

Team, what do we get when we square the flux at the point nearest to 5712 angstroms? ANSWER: 93.1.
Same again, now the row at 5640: 82.6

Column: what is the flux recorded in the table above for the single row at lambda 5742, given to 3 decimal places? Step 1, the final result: 9.432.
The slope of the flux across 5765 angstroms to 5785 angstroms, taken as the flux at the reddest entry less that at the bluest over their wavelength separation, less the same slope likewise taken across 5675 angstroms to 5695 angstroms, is -0.073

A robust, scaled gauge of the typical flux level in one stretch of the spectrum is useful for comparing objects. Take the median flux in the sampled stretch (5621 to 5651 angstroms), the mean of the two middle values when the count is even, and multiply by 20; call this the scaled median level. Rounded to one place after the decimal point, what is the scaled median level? 188.8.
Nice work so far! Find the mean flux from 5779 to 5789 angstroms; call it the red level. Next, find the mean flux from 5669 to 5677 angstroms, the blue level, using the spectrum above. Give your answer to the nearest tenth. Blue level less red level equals 0.7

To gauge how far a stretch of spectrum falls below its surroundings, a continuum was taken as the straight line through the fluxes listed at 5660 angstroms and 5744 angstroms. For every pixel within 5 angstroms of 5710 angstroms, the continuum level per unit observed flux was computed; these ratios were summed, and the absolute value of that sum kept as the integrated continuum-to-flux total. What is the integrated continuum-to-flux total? 5.0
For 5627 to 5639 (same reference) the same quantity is 5.6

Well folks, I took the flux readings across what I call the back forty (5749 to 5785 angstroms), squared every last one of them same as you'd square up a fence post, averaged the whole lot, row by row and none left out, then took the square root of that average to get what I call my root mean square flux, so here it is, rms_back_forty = 9.57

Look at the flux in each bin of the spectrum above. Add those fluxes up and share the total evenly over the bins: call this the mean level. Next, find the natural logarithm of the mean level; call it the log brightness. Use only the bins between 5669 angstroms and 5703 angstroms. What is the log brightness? 2.26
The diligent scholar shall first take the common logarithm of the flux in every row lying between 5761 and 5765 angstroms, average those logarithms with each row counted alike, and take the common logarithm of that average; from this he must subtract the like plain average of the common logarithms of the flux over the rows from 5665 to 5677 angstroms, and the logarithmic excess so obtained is -0.998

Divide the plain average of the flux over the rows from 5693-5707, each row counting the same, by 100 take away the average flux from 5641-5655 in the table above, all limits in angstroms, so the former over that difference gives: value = 0.108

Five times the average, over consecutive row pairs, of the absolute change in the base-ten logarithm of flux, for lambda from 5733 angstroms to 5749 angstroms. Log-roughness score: 0.13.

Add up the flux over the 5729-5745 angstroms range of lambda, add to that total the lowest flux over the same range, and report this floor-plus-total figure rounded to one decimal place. 87.8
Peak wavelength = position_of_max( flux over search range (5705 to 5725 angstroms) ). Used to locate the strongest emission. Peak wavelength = 5722 angstroms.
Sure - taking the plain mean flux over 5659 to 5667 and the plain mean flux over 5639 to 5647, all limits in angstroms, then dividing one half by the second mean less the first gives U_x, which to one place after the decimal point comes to 2.7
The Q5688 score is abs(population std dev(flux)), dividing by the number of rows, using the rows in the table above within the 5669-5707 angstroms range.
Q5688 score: 0.648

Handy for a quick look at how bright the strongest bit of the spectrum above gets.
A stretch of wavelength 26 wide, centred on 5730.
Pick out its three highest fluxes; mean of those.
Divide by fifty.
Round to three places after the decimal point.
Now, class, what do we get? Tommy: 0.212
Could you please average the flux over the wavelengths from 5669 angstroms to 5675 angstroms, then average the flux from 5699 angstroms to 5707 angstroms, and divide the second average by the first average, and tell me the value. 0.95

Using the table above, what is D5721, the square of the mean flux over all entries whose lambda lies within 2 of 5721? 108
